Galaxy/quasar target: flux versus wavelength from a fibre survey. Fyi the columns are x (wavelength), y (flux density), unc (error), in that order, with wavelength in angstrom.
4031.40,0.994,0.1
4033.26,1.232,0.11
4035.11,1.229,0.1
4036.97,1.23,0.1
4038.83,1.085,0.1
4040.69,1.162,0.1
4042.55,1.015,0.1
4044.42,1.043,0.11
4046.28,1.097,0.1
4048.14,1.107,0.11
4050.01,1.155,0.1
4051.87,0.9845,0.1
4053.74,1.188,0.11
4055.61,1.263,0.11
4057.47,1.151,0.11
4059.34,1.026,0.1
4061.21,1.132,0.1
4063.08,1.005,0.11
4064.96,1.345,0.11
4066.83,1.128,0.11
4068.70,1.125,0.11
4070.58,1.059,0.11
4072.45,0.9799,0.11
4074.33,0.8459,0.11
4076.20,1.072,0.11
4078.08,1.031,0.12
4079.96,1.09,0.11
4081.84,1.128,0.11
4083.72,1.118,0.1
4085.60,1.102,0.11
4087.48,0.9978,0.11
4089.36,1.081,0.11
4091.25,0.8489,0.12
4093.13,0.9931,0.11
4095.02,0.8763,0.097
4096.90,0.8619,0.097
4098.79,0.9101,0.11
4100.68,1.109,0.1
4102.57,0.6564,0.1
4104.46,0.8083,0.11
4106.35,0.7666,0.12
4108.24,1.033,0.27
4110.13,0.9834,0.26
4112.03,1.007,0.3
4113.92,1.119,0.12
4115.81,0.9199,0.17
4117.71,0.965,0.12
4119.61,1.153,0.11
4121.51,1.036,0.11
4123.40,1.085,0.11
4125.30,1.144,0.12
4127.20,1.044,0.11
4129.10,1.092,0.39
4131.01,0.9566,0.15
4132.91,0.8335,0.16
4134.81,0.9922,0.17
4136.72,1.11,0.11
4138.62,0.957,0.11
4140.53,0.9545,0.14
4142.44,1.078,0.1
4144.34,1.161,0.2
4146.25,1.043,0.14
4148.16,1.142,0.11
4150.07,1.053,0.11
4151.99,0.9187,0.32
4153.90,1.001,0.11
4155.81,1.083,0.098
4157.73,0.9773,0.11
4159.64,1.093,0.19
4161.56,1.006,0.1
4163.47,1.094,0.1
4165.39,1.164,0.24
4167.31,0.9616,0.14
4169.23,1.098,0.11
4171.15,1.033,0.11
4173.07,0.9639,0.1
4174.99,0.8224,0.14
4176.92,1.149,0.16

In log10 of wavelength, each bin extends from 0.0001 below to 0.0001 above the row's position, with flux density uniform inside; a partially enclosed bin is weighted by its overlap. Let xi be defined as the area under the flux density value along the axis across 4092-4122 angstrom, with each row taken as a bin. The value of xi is 28.4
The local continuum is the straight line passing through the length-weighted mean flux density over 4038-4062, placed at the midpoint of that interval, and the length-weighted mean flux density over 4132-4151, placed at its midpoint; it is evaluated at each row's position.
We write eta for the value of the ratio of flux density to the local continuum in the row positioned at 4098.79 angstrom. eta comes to 0.85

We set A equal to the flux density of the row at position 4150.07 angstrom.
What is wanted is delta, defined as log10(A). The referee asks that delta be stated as 0.022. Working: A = 1.053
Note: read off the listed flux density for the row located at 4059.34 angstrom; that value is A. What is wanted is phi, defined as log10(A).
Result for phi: 0.011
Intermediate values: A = 1.026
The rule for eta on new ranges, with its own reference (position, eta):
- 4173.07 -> 0.96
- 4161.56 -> 0.99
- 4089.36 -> 1.00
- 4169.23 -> 1.09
